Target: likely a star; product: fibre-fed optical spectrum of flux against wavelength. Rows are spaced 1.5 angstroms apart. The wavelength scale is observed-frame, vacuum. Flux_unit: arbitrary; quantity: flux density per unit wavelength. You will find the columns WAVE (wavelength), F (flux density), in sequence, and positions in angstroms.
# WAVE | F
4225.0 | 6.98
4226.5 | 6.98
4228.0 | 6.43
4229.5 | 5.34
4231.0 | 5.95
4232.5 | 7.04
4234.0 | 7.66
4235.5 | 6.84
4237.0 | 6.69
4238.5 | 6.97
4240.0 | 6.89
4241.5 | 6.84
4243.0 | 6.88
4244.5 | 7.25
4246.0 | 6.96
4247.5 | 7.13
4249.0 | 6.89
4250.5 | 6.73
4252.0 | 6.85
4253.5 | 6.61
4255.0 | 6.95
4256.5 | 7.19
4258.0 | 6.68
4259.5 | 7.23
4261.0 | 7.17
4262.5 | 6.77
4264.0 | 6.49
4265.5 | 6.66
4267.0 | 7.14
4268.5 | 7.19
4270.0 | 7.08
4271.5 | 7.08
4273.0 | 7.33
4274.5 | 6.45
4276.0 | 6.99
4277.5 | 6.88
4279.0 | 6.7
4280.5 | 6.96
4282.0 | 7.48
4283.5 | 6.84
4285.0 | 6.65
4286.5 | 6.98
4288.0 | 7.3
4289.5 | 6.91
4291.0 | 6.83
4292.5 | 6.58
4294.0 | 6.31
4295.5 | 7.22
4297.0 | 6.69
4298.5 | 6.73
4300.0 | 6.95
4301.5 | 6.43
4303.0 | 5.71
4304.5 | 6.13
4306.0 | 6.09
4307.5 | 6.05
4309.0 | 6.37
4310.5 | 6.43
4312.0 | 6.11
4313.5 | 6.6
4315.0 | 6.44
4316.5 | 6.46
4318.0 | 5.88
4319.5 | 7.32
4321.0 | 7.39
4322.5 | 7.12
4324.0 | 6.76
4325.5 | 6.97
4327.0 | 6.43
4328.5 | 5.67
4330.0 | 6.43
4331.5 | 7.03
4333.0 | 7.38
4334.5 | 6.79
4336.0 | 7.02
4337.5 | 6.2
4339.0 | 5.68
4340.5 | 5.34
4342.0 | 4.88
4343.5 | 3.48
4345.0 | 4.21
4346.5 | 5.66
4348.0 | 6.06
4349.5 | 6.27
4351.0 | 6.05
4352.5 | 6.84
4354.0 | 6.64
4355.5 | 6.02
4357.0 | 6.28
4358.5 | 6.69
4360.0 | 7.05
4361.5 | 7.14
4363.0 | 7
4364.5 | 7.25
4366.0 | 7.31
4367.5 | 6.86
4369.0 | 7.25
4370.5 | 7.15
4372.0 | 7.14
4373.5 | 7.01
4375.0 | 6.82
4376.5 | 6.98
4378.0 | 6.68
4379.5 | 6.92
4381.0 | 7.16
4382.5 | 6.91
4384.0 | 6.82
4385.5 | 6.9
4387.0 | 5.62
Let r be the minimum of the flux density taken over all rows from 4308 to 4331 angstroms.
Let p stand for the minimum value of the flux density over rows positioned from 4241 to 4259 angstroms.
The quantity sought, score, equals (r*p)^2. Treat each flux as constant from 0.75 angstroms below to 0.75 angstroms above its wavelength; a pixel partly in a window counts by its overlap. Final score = 1405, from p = 6.61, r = 5.67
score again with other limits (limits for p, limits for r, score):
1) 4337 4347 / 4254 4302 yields 482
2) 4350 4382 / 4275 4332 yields 1165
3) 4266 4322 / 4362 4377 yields 1516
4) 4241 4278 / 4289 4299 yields 1656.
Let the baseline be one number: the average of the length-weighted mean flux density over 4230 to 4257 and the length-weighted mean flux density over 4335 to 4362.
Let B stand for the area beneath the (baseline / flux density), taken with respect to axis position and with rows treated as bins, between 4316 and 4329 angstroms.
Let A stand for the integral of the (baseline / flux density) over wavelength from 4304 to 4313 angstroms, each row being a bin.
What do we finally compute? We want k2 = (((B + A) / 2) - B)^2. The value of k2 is 3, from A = 9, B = 13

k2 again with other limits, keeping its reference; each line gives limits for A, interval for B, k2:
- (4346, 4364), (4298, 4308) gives 15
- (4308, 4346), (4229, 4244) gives 167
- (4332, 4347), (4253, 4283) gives 25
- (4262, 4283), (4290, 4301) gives 20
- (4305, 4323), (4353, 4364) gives 13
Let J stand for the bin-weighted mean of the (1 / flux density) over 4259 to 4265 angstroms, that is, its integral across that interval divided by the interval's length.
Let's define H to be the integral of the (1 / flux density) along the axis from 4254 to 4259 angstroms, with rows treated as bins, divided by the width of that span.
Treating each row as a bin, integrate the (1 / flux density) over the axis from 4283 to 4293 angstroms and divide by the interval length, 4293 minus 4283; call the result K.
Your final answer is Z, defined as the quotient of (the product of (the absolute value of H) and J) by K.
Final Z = 0.144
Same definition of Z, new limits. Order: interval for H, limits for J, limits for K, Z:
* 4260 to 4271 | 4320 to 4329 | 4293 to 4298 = 0.144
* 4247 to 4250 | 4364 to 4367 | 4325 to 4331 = 0.126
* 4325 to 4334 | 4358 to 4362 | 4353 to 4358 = 0.138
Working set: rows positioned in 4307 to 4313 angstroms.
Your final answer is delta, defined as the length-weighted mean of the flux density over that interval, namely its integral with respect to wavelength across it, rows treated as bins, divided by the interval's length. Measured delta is 6.3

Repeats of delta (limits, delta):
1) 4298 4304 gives 6.4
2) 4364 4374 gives 7.1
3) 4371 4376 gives 7.0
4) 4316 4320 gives 6.5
